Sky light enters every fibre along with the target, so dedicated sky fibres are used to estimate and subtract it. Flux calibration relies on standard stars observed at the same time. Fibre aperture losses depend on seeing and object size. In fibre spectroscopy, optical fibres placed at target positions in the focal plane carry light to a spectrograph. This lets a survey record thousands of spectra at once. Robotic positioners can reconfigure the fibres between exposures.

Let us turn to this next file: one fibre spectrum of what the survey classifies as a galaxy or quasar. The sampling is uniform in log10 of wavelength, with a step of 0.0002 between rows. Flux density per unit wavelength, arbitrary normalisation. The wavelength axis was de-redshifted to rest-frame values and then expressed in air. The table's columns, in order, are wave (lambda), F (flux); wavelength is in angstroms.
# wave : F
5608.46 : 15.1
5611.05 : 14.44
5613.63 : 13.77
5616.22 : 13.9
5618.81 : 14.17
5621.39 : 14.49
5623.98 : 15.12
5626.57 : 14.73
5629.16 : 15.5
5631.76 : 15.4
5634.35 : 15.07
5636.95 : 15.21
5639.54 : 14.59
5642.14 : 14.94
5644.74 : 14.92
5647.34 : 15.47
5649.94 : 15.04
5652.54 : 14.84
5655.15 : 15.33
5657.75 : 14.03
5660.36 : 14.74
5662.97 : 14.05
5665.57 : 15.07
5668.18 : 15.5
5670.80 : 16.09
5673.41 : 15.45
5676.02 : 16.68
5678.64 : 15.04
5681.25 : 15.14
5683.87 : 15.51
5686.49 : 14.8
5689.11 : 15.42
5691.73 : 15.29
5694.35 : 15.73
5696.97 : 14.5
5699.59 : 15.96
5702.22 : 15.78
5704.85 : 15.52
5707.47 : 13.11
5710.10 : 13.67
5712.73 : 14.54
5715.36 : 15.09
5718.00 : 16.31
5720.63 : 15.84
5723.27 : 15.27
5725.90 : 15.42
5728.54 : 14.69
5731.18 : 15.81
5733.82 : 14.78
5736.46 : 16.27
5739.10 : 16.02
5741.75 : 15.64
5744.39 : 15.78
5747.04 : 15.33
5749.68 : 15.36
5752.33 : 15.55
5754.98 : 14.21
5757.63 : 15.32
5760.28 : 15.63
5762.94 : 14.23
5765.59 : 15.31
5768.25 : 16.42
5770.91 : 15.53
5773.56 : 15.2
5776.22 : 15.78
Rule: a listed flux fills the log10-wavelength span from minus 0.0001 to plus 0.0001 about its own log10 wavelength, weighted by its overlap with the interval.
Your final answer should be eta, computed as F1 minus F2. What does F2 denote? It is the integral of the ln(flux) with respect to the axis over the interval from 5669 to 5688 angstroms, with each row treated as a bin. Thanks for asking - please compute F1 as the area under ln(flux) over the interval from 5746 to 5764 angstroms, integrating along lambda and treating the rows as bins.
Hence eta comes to -3.2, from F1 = 48.9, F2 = 52.1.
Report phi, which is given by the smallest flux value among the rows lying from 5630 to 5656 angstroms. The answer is 14.59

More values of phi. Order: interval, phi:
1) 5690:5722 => 13.11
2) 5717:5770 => 14.21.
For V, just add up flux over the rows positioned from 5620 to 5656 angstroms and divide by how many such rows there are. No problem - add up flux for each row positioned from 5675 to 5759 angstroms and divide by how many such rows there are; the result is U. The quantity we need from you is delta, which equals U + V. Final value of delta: 30.3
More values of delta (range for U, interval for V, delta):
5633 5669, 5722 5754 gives 30.4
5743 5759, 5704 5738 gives 30.4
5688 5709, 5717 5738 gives 30.7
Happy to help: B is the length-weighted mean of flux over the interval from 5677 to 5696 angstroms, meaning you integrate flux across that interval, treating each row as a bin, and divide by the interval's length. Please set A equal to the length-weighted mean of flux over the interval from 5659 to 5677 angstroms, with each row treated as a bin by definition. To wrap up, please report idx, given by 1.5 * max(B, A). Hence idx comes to 23.0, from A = 15.3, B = 15.3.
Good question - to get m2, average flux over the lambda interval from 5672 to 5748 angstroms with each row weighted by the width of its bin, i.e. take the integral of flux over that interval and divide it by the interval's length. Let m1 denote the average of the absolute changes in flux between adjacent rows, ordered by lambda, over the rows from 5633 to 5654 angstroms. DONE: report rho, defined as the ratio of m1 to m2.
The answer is 0.022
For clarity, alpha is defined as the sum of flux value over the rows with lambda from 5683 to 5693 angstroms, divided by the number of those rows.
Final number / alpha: 15.3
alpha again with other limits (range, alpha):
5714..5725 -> 15.6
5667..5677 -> 15.9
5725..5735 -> 15.2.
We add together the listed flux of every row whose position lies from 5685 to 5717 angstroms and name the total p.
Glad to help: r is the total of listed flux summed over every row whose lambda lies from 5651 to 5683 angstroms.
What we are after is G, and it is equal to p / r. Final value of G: 0.99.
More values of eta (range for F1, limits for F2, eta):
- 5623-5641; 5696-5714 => 0.5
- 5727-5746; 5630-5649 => 0.6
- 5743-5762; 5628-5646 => 3.0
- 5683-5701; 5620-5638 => 0.3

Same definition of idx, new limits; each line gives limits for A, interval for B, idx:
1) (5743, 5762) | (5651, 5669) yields 22.9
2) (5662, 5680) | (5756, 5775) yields 23.2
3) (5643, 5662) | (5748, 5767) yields 22.6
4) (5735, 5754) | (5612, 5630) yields 23.5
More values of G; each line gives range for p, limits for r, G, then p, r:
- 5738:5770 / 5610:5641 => 1.05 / 185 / 176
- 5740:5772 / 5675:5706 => 0.99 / 184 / 185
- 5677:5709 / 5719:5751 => 0.98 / 182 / 186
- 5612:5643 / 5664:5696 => 0.95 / 177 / 186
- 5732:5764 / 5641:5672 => 1.02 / 184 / 180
